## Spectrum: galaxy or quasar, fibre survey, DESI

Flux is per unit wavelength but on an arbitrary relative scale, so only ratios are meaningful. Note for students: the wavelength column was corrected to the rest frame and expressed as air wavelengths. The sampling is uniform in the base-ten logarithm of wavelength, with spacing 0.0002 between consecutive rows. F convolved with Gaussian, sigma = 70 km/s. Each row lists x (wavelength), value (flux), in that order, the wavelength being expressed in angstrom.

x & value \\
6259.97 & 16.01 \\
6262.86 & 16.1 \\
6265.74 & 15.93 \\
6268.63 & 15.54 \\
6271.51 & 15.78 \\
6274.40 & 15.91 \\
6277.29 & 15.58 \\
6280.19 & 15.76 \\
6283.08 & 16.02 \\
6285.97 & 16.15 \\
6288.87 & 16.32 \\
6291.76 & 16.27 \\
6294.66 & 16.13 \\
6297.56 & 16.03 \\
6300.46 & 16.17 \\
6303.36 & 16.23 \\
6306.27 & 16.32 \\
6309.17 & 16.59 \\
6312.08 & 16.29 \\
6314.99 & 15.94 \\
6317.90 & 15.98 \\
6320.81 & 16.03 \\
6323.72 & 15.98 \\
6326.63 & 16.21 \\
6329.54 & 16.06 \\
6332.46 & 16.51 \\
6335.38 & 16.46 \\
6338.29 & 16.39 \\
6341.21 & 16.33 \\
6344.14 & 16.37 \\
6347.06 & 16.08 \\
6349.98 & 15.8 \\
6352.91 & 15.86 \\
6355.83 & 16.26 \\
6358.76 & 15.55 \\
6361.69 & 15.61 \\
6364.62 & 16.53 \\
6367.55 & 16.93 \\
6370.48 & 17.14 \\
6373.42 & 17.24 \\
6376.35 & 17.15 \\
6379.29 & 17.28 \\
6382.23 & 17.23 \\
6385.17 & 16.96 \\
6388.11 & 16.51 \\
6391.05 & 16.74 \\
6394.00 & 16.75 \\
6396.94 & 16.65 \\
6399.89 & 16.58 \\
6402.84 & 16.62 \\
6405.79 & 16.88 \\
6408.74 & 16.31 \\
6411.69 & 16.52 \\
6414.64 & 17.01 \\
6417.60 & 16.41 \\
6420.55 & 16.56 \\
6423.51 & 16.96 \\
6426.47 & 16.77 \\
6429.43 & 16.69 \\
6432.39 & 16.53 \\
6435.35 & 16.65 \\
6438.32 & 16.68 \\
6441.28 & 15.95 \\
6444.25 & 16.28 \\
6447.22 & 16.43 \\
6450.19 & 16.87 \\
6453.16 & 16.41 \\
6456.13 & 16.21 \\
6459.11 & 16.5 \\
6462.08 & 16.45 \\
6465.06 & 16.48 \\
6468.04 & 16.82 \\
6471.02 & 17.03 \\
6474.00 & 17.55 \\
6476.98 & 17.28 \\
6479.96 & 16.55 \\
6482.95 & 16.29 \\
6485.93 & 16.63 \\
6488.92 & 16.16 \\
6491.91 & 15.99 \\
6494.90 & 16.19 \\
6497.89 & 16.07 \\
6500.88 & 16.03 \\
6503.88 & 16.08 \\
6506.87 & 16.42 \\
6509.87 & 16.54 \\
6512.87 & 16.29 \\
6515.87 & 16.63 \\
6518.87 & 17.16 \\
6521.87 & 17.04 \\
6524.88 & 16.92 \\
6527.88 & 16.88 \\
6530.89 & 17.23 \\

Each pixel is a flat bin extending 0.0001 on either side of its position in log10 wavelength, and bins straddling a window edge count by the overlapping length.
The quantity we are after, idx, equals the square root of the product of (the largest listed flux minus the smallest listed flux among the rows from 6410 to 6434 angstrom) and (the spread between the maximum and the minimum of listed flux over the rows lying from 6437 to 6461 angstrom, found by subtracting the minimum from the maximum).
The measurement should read 0.7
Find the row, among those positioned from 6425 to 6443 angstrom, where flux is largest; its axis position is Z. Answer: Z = 6426.47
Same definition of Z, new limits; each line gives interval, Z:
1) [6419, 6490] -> 6474.00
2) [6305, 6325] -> 6309.17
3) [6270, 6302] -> 6288.87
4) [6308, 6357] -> 6309.17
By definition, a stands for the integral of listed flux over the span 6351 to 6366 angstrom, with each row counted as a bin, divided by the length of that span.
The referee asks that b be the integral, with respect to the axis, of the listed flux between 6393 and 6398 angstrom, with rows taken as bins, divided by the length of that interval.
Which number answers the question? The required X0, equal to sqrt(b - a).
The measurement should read 0.9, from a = 16.0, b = 16.7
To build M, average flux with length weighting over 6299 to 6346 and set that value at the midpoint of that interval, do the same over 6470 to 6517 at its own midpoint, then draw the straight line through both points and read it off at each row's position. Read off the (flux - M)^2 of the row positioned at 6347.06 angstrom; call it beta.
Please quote 0.037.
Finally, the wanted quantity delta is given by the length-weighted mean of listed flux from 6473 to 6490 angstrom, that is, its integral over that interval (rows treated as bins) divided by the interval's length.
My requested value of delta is 16.7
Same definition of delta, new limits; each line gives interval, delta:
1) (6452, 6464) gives 16.4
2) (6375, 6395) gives 16.9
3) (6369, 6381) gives 17.2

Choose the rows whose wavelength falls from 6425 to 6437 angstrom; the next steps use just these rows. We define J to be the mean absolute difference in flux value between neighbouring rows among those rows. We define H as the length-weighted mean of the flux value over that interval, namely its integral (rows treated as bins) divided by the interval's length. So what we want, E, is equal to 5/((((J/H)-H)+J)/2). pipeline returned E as -0.605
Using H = 16.7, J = 0.12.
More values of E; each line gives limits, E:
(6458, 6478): -0.602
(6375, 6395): -0.597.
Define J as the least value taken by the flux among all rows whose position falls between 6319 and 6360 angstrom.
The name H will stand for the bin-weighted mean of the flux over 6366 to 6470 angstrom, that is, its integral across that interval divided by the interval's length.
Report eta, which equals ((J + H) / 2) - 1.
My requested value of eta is 15.1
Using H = 16.7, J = 15.55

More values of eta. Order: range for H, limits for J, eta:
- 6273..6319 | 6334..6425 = 14.8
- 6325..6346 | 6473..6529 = 15.2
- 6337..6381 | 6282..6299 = 15.2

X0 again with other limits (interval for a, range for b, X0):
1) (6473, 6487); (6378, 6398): 0.2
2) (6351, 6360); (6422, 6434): 0.9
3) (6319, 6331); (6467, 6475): 1.0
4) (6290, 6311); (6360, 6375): 0.7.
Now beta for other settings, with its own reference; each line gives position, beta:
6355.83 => 0.001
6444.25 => 0.017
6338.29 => 0.017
